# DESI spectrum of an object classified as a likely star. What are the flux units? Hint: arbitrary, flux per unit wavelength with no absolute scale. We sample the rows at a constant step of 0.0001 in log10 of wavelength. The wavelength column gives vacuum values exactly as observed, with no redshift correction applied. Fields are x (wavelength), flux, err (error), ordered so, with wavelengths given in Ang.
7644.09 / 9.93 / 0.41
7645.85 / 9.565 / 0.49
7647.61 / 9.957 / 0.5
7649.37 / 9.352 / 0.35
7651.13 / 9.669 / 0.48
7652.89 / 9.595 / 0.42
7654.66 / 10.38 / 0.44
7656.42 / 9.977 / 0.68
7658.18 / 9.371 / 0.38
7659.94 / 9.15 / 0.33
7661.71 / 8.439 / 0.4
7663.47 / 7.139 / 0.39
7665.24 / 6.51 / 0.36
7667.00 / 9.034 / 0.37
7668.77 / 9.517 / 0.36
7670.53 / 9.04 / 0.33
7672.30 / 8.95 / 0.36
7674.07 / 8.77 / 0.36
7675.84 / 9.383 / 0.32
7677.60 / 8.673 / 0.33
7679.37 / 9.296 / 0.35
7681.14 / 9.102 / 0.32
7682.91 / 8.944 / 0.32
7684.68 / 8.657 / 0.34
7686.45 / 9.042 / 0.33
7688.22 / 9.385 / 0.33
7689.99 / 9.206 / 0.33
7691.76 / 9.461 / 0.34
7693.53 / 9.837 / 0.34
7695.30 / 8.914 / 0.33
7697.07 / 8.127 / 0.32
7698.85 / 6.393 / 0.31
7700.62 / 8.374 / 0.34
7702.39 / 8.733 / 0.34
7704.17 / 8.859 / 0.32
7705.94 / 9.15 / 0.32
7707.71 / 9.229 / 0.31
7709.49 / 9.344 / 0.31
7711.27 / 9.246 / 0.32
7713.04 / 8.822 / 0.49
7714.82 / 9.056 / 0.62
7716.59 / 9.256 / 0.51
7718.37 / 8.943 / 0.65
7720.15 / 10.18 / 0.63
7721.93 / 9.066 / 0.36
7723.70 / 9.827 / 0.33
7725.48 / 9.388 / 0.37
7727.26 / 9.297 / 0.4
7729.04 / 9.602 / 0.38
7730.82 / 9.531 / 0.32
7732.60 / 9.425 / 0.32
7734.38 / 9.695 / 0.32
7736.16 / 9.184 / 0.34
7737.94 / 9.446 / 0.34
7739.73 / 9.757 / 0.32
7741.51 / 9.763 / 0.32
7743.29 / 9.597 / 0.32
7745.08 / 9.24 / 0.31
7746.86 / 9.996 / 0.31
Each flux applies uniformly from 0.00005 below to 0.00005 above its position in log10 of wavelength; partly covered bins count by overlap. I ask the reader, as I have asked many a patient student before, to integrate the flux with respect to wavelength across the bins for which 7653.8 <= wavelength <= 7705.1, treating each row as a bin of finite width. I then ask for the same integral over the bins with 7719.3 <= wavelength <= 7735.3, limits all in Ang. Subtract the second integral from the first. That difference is 301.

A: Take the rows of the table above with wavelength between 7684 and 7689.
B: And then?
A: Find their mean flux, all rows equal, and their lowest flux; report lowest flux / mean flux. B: 0.96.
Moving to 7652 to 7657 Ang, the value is 0.96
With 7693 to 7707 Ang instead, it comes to 0.75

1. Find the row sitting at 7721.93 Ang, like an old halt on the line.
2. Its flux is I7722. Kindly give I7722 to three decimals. 9.066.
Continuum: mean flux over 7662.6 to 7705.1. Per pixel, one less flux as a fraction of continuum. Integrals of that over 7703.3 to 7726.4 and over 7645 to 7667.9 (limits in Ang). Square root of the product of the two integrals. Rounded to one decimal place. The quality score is 1.2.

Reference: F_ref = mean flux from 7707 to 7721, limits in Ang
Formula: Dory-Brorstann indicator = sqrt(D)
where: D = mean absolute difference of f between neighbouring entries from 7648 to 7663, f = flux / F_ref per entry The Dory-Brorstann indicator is 0.219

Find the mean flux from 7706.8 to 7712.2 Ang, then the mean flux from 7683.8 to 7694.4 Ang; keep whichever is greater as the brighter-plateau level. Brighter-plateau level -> 9.3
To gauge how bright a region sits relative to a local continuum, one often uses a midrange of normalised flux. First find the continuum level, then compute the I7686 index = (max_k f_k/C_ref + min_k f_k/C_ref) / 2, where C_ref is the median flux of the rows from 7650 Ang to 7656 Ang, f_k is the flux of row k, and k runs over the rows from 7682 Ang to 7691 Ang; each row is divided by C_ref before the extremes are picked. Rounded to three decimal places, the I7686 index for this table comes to 0.933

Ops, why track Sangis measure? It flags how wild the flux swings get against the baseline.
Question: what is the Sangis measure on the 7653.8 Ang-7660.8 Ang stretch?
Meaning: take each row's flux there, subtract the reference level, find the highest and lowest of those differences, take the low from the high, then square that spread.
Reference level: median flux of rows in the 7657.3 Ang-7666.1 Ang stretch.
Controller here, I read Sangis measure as 1.5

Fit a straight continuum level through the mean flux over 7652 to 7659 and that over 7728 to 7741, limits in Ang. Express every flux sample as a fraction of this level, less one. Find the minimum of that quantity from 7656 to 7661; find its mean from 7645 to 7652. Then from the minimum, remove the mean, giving -0.045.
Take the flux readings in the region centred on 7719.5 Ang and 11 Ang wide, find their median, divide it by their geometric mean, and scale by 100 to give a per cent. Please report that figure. 98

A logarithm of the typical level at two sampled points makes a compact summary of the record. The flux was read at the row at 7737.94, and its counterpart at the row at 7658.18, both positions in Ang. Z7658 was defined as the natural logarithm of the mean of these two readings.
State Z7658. 2.24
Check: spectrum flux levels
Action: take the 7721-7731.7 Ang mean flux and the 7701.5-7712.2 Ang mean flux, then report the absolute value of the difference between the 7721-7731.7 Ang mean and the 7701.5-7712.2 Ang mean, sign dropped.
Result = 0.36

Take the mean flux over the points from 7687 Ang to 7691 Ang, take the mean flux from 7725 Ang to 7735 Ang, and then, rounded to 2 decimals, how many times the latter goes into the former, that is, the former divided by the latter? 0.98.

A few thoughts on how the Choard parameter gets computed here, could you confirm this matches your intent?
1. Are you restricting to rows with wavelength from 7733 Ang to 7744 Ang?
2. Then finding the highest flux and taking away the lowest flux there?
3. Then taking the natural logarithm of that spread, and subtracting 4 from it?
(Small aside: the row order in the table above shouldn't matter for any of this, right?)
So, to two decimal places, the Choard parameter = -4.55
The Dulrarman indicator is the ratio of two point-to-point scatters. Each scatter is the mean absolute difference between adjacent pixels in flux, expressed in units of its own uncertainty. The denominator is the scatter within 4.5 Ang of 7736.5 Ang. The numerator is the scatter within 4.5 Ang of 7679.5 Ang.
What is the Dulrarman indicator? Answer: 0.7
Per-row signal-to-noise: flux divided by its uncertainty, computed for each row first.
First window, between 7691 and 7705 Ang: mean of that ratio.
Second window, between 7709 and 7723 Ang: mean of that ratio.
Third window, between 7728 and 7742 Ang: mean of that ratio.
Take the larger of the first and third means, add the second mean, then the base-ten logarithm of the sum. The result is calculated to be 1.69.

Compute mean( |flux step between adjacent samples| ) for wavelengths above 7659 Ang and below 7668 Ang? 1.3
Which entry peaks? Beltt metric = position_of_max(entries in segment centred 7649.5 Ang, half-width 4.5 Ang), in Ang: 7647.61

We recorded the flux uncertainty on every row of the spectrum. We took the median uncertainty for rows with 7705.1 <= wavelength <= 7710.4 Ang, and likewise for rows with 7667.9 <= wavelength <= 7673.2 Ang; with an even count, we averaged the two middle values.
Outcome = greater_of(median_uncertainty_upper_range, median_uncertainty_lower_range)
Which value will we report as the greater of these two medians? 0.360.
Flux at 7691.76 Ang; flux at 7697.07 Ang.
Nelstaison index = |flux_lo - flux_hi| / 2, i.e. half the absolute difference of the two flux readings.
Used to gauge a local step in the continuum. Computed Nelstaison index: 0.67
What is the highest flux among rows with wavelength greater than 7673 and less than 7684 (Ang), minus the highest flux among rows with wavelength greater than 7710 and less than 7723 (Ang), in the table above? -0.80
